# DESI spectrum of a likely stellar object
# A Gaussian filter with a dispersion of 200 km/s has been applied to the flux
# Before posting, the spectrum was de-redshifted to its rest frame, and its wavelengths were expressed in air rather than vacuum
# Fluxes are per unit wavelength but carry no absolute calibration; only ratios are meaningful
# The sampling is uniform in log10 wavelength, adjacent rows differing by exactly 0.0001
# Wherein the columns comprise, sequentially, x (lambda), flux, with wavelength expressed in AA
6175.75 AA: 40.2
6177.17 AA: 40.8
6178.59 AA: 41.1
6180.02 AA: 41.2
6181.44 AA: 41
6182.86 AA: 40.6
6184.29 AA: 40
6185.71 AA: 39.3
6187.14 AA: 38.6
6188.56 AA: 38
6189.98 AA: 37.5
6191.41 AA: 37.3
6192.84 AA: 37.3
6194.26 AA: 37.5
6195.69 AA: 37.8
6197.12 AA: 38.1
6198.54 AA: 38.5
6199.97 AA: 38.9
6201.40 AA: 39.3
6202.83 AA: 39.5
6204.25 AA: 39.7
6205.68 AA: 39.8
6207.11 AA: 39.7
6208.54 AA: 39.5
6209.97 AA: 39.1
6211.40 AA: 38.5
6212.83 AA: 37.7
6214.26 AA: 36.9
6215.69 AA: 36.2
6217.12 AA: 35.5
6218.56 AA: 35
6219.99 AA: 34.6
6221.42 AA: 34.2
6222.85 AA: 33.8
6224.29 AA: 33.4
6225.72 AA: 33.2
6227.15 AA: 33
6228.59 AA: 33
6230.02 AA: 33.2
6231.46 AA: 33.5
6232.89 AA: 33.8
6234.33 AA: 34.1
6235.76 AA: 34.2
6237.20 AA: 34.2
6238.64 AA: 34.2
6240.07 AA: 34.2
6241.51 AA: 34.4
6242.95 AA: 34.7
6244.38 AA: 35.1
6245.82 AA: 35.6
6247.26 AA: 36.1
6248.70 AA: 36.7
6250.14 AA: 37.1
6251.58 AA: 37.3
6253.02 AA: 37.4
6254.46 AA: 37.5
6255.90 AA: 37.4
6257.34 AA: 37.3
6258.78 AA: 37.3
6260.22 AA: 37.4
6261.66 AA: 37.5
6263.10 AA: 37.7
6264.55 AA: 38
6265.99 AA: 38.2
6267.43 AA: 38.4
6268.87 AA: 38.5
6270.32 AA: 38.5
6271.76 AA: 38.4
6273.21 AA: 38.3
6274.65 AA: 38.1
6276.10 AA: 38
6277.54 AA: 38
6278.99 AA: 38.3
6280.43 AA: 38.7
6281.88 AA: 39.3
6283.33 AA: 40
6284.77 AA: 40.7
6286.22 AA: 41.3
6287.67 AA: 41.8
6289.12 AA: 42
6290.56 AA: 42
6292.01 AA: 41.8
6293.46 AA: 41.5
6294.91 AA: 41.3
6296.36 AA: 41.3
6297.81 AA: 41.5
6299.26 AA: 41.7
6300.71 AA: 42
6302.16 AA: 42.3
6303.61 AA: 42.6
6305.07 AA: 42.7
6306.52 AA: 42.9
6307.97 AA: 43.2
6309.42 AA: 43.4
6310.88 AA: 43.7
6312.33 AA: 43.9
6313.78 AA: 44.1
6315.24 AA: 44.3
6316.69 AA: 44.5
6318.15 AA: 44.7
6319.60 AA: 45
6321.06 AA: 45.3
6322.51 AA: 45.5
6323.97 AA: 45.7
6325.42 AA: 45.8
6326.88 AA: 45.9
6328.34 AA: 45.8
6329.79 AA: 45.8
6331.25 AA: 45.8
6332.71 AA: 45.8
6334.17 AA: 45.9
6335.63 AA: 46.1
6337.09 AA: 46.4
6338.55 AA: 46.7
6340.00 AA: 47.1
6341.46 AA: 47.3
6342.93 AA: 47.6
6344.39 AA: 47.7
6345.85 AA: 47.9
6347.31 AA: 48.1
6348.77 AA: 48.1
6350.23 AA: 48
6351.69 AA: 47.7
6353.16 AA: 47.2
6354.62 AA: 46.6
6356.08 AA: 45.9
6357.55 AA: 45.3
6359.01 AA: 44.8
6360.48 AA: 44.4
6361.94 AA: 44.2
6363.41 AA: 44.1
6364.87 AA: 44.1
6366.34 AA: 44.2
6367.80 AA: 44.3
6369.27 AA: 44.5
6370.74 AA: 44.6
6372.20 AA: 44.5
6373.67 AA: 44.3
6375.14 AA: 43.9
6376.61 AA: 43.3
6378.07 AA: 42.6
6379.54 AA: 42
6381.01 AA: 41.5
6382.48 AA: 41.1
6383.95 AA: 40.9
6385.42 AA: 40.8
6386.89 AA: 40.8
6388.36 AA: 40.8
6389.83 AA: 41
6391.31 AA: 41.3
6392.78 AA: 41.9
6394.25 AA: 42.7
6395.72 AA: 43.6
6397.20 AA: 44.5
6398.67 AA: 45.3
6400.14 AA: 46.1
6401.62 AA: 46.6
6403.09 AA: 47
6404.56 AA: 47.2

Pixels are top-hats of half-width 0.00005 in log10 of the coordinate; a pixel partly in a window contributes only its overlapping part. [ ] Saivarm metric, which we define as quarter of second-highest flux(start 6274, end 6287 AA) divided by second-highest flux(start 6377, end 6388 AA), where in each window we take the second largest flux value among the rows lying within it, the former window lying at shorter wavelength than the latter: 0.242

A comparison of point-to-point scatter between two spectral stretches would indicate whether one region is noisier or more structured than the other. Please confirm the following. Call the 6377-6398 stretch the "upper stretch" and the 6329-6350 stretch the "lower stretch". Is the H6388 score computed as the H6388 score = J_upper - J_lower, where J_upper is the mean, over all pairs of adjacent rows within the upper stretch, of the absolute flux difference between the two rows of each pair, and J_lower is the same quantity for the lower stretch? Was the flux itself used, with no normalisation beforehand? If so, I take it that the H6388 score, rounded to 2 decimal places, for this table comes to 0.25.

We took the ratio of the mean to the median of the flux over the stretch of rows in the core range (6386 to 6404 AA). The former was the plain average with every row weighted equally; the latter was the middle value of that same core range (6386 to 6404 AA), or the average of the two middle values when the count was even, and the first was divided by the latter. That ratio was 1.01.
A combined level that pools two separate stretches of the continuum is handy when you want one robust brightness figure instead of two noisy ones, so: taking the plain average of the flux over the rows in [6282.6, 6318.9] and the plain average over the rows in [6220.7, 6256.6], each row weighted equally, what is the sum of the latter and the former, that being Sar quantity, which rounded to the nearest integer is 77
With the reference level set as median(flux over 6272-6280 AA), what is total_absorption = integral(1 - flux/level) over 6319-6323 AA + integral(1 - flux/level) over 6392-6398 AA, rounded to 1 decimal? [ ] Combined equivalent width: -1.6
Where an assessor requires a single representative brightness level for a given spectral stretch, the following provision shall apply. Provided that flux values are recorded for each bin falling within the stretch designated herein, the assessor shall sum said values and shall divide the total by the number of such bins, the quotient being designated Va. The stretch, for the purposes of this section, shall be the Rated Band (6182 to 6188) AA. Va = 39.6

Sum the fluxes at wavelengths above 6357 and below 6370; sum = 400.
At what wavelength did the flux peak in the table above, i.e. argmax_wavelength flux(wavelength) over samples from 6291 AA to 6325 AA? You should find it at 6323.97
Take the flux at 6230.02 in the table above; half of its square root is 2.88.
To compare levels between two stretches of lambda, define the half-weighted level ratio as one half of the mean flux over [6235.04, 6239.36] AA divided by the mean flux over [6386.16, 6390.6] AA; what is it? 0.42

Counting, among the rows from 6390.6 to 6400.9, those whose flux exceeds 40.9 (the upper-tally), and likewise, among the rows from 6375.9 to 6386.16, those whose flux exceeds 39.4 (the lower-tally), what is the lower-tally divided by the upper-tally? 1.0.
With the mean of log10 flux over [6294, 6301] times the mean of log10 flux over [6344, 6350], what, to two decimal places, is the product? 2.72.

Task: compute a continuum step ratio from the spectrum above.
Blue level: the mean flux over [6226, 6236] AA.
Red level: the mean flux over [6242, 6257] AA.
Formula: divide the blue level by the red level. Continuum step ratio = 0.92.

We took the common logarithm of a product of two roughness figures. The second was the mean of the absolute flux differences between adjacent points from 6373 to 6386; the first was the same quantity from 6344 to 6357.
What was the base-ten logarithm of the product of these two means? -0.85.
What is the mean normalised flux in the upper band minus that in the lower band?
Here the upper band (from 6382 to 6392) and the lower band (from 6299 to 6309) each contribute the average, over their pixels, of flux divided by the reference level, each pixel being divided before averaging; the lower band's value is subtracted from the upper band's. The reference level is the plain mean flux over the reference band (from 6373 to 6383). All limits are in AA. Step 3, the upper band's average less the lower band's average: -0.04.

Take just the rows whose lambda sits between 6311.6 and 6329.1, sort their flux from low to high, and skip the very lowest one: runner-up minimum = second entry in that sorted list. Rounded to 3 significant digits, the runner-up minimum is 44.1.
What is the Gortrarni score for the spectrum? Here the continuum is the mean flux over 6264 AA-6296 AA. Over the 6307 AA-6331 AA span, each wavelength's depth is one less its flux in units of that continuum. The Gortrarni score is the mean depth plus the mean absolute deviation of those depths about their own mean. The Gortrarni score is -0.11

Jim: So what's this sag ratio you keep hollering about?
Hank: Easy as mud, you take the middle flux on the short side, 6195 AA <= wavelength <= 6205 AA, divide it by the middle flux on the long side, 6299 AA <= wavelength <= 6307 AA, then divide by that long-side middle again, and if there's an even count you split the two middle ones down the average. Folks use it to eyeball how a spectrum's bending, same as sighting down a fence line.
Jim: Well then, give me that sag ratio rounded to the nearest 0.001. 0.022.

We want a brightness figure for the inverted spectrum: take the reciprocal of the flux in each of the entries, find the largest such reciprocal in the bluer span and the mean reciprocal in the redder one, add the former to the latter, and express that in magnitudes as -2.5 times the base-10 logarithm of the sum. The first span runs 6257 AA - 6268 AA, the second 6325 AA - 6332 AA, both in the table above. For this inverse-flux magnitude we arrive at 3.28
